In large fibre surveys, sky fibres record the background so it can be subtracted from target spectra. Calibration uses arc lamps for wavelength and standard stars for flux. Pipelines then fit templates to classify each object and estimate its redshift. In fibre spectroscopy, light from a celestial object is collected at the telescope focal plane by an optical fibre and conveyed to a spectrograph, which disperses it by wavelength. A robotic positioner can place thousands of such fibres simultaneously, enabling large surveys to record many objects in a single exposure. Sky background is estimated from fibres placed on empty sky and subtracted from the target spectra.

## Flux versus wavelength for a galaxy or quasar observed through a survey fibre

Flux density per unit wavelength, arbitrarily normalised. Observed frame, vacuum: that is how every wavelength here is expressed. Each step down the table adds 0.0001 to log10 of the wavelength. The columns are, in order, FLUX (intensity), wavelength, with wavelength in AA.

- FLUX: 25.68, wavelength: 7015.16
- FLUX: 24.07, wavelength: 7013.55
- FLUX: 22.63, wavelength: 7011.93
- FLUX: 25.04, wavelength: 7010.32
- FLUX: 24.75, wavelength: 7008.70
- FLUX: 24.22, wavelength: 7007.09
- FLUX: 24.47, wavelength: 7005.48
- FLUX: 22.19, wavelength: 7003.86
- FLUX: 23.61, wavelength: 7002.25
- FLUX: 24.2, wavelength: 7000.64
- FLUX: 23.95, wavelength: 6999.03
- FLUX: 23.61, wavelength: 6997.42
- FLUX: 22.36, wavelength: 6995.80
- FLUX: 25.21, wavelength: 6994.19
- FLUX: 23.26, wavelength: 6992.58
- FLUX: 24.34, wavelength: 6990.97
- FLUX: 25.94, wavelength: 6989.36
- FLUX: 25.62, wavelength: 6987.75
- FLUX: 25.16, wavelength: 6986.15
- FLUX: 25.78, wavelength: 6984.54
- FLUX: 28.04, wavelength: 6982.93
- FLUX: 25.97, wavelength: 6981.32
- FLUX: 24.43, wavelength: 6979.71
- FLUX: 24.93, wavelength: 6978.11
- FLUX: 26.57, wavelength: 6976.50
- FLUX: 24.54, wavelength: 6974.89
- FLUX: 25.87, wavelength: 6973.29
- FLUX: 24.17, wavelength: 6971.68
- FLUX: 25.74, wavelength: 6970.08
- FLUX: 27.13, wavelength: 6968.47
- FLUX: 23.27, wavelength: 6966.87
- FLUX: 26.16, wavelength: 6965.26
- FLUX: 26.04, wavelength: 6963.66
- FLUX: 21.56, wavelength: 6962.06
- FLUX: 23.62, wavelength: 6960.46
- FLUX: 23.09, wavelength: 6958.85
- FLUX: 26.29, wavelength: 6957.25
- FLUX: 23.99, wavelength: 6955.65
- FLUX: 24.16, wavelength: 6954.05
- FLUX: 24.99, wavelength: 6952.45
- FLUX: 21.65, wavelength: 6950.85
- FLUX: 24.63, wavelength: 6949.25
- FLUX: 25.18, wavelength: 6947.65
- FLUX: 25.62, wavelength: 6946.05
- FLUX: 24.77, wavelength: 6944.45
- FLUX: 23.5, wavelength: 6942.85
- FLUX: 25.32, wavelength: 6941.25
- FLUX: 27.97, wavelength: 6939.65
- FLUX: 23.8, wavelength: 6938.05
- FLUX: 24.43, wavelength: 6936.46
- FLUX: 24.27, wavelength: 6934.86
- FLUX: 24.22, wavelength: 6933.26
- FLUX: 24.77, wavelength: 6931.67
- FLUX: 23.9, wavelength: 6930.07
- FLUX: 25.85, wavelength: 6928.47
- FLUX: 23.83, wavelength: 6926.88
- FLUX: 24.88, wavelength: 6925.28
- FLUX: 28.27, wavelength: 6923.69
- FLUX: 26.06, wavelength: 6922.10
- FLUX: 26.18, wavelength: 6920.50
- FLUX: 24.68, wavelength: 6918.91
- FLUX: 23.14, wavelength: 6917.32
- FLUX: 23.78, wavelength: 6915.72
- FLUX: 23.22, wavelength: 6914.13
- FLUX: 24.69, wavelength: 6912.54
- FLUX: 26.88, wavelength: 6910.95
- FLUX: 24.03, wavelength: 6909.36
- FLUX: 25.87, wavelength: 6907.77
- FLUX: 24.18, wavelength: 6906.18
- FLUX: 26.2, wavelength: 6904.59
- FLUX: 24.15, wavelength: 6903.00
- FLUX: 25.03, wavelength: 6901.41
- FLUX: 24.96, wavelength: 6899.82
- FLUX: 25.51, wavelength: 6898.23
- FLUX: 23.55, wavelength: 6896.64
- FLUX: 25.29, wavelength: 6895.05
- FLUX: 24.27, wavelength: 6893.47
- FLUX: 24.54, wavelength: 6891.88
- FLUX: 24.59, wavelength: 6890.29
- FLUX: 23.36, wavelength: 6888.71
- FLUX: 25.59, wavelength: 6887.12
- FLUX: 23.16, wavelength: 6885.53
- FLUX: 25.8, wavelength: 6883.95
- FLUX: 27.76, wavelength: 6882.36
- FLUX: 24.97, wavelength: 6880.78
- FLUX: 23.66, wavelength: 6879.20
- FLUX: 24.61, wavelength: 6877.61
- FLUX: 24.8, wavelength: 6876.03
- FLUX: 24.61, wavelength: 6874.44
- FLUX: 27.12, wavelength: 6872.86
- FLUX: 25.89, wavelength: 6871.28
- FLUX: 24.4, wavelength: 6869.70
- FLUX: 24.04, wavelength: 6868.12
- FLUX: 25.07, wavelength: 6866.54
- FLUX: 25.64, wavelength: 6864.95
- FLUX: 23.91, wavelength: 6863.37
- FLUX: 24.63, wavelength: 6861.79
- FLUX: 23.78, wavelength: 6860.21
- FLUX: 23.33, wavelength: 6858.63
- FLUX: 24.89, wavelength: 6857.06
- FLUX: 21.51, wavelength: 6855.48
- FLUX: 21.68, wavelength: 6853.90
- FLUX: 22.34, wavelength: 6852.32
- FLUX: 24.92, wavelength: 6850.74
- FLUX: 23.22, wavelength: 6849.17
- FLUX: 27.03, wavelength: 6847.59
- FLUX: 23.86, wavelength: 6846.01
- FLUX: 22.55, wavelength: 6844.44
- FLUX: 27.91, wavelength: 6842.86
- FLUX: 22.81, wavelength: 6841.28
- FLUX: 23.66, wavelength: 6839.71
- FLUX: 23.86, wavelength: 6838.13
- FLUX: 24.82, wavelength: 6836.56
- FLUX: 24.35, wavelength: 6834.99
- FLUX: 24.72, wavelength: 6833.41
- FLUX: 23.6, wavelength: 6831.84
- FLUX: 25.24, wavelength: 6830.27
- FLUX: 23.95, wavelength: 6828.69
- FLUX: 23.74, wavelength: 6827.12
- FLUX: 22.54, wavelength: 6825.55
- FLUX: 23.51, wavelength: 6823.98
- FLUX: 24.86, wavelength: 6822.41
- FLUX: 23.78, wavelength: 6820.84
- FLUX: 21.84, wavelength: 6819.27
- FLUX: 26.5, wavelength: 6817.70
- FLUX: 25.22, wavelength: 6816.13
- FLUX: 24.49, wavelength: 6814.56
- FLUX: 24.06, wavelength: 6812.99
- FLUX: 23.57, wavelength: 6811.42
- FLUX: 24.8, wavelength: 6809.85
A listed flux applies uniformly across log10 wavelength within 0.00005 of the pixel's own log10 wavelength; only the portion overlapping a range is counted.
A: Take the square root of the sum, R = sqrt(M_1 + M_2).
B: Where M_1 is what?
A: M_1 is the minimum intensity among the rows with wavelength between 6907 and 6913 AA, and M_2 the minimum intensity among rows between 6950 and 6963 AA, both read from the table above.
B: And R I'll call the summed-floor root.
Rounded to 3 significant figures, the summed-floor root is 6.75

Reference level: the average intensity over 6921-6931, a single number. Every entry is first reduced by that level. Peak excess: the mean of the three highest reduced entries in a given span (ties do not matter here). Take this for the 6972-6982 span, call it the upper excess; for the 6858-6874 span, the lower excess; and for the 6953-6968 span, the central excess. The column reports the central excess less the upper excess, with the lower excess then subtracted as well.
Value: -0.7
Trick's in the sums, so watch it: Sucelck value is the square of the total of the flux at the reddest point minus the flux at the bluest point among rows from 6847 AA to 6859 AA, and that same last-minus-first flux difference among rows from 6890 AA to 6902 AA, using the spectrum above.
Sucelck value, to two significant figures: 11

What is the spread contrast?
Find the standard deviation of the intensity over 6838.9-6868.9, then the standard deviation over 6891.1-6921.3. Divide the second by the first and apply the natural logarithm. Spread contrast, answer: -0.46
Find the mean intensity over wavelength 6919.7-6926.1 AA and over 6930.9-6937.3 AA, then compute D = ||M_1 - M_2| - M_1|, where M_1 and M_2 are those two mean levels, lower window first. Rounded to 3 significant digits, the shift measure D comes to 24.4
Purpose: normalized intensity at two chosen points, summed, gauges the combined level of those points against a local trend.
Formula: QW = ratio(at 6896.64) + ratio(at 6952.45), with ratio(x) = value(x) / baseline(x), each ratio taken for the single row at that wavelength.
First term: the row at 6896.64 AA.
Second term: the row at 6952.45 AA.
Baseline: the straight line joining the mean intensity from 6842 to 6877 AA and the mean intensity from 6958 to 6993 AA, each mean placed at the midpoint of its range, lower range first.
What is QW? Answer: 1.96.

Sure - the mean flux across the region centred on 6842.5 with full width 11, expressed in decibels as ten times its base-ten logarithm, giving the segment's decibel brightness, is 13.9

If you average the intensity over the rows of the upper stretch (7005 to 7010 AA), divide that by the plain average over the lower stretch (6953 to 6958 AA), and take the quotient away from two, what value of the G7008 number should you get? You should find 1.01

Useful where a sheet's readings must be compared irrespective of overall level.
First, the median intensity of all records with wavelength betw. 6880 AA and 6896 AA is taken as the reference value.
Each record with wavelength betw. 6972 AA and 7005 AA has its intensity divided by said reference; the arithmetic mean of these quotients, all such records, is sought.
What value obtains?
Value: 1.00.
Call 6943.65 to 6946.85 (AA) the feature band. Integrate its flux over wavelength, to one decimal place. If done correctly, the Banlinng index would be 80.6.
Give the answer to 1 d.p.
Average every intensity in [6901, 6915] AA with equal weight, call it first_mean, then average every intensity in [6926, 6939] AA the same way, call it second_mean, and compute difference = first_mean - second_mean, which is 0.5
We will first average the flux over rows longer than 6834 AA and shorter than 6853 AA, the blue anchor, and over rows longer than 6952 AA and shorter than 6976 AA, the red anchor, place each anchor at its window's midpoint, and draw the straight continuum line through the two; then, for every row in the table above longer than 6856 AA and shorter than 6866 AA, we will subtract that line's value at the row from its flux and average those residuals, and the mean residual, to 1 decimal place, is 0.0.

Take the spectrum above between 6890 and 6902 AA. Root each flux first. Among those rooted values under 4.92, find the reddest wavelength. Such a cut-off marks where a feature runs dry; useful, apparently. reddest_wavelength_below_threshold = 6896.64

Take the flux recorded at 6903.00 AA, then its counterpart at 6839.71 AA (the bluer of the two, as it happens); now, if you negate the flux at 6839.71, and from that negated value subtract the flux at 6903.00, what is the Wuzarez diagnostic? -47.8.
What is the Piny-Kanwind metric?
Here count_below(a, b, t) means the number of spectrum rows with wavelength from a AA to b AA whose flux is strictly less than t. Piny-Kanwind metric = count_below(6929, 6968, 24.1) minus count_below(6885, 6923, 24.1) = 2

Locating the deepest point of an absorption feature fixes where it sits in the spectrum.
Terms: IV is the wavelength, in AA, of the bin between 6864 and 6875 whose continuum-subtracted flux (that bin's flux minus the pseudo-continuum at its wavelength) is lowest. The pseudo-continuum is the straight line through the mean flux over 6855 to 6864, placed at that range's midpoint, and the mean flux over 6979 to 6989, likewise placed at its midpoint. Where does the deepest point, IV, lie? 6868.12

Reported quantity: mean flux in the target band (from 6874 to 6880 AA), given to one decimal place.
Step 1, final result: 24.4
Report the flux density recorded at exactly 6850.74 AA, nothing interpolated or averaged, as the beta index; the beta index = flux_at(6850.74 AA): 24.92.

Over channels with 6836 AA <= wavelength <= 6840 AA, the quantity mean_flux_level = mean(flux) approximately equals 24.1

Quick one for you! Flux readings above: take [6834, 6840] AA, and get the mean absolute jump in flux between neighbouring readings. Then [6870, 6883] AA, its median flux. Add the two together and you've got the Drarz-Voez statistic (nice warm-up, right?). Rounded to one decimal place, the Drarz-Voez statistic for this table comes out 25.4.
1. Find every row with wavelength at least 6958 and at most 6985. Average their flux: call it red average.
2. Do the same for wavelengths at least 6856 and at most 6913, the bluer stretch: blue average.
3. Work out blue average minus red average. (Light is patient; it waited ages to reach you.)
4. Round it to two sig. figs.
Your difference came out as -0.26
